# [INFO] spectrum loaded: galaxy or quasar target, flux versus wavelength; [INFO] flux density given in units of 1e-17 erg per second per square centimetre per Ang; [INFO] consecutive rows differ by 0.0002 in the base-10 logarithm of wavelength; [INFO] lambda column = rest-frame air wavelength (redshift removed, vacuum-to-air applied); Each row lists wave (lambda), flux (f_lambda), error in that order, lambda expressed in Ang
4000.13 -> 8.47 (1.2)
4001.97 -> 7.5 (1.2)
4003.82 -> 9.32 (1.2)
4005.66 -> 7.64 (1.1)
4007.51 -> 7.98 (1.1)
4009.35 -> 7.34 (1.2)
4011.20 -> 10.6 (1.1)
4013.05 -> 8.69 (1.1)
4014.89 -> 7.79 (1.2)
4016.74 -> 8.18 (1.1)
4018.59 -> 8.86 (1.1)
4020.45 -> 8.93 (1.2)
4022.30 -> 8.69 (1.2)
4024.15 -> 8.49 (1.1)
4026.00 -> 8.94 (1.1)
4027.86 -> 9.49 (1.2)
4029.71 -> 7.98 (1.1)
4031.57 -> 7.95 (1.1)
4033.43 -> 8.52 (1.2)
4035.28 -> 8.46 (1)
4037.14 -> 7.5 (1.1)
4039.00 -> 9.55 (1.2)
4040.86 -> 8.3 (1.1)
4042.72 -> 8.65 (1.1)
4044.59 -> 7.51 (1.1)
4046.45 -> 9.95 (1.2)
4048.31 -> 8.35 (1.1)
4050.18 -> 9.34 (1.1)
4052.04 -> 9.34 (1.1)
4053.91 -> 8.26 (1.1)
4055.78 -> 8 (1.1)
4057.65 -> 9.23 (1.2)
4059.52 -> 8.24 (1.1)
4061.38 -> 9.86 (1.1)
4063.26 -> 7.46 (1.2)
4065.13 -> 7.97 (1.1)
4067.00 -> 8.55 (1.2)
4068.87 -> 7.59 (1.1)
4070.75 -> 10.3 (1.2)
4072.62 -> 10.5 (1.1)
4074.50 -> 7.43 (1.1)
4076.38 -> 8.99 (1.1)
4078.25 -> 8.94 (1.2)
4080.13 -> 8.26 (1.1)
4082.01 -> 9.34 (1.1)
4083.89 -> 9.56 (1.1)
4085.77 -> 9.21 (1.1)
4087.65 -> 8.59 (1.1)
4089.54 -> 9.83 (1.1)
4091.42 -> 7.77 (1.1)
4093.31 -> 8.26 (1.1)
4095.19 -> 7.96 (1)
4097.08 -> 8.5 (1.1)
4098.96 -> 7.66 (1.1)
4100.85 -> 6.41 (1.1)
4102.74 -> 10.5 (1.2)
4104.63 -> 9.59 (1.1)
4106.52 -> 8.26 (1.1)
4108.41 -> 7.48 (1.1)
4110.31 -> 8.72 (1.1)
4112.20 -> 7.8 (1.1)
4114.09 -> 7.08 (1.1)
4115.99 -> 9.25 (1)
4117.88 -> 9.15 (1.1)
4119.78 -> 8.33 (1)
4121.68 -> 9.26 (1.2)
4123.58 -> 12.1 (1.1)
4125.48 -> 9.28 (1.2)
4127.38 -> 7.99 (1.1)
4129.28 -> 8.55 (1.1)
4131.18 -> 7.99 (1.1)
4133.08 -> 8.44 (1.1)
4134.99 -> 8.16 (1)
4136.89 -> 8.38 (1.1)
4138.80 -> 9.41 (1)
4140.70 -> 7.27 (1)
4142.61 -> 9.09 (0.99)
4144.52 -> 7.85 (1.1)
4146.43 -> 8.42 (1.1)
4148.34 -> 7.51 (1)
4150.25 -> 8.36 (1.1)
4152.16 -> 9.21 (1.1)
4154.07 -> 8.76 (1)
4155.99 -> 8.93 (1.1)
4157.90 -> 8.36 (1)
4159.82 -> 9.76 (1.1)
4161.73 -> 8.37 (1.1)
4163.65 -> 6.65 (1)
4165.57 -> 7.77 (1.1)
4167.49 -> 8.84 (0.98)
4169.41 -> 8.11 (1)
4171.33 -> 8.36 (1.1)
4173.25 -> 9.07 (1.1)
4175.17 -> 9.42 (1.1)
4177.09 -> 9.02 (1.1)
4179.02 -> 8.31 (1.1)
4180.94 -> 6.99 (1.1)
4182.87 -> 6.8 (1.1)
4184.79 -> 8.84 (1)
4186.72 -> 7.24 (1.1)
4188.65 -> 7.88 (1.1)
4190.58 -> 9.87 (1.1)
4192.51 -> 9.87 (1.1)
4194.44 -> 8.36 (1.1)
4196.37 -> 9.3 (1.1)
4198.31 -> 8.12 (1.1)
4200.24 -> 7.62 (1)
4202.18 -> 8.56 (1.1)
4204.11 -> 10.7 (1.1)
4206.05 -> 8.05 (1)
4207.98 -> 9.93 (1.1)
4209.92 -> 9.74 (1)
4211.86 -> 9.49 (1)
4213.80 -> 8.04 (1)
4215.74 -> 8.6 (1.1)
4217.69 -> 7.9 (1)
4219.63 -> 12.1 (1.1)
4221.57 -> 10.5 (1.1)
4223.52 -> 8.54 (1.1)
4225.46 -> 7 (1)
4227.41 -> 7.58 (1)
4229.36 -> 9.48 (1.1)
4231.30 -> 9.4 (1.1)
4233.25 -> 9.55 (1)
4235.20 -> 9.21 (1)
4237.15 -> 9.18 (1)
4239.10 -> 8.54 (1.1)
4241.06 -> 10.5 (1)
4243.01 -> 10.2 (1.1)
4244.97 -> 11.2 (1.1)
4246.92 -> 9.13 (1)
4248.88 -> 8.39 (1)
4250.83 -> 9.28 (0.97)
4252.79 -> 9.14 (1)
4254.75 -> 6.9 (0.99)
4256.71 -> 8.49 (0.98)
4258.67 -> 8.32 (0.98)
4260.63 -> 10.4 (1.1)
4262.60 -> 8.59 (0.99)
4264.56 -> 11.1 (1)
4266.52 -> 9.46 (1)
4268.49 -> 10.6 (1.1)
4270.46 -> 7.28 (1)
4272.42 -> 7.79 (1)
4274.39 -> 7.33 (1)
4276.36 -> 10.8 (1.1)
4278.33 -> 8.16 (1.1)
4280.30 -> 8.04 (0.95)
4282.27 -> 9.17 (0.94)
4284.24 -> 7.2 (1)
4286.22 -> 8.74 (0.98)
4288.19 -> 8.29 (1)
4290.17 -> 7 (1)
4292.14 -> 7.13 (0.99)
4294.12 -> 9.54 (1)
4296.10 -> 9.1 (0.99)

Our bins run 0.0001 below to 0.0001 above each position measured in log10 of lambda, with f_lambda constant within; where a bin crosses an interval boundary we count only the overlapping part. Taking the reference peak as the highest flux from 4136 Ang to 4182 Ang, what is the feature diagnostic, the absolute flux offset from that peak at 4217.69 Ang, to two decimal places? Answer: 1.86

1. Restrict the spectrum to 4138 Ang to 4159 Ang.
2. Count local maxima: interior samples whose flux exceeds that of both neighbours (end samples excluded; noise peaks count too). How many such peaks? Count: 4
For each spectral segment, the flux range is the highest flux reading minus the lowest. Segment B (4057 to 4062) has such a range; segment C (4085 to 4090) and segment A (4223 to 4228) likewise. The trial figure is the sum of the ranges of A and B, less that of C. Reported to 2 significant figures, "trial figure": 1.9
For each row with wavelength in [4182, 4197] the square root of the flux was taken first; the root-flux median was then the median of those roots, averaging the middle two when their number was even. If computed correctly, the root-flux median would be 2.93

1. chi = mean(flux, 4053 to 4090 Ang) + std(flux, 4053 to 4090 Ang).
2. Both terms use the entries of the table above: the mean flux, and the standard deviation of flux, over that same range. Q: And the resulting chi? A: 9.7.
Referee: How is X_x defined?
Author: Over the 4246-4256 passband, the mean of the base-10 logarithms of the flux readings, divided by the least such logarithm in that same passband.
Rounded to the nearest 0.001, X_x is 1.109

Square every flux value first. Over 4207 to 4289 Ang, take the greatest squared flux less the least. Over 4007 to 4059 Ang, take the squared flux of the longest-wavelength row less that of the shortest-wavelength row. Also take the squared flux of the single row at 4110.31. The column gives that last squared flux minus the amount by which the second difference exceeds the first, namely 153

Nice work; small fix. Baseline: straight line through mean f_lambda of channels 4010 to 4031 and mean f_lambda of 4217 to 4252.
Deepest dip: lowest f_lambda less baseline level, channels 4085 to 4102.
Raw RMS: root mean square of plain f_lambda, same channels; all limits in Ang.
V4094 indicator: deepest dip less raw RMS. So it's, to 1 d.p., -10.9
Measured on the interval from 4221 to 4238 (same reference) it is -11.3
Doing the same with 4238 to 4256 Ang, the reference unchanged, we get -11.8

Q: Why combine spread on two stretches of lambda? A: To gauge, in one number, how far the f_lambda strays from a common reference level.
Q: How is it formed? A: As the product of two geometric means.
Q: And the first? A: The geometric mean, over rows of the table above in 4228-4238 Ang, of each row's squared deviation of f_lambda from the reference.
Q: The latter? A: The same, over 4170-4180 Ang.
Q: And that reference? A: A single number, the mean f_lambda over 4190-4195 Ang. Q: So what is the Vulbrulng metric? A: 0.00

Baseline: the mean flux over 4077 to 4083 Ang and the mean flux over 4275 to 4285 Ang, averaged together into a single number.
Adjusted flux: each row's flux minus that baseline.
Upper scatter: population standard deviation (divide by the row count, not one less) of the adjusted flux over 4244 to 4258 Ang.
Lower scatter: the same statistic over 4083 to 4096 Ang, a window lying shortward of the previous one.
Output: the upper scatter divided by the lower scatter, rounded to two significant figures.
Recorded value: 1.6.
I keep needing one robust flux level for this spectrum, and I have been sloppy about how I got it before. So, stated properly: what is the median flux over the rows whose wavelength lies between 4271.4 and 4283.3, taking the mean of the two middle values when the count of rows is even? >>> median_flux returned 8.10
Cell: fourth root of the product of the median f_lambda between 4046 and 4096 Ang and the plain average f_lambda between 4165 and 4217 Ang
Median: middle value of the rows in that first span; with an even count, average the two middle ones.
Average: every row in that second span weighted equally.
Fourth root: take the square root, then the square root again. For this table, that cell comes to 2.93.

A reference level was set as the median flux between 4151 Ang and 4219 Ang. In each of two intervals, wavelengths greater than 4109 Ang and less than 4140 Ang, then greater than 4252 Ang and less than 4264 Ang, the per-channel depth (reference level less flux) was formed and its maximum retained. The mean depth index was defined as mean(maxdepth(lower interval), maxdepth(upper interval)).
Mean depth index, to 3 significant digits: 1.57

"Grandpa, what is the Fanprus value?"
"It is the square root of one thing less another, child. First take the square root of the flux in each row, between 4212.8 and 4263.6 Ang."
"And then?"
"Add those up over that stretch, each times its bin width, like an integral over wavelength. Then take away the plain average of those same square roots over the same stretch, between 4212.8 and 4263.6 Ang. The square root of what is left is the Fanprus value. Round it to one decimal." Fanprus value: 12.2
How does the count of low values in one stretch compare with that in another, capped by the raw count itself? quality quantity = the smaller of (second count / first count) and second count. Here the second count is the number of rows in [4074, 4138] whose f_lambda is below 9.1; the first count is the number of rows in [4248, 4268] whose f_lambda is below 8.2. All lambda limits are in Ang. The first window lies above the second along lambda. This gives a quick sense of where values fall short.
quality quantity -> 23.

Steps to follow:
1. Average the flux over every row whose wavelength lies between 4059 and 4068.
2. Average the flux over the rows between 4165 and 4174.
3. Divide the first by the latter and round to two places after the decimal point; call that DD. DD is 1.00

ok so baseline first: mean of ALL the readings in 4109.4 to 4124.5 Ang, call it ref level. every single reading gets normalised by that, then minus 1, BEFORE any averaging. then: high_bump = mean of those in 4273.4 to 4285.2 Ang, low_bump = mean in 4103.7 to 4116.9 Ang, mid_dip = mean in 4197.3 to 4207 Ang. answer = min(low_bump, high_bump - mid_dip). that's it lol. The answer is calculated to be -0.073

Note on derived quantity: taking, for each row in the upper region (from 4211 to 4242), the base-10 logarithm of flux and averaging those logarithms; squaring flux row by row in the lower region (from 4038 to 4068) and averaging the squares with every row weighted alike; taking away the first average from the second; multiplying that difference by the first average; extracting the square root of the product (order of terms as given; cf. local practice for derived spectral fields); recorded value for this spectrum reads 8.44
